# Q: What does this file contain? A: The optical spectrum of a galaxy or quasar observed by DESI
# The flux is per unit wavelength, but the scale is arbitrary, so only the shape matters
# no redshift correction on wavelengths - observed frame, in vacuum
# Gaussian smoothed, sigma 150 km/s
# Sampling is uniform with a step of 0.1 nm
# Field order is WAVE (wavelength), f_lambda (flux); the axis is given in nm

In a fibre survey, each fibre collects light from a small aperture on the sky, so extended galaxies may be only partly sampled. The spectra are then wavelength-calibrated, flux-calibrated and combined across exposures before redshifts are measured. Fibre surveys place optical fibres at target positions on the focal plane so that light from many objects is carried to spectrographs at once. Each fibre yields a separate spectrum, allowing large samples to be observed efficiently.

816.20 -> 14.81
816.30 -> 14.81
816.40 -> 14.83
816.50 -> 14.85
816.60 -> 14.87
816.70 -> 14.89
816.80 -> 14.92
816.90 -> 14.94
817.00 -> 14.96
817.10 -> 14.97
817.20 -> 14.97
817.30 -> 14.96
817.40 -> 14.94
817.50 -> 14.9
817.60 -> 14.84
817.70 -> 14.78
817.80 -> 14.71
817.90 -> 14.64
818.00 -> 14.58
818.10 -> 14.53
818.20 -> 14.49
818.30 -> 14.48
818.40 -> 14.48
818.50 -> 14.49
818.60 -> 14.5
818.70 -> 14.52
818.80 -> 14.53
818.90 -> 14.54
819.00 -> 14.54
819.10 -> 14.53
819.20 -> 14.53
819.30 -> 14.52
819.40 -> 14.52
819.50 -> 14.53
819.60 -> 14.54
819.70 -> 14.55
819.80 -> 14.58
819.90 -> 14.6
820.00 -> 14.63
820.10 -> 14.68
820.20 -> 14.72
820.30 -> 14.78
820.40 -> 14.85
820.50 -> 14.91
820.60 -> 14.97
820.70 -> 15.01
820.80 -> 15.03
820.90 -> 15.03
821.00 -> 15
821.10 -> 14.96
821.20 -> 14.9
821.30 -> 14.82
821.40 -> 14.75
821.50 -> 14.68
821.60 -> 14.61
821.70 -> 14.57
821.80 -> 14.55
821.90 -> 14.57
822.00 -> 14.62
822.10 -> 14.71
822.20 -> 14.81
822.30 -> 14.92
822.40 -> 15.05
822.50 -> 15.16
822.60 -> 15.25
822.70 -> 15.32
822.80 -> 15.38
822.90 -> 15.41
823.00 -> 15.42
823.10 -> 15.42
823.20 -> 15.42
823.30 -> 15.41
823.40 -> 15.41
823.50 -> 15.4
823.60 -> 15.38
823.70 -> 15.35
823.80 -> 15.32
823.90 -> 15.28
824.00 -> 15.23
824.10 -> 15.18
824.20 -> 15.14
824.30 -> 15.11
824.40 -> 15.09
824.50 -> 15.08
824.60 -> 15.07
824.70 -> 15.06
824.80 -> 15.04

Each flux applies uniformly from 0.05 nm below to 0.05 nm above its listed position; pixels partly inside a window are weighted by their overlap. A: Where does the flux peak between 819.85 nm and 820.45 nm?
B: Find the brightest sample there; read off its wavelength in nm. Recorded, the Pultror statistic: 820.40 nm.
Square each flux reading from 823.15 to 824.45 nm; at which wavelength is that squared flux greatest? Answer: 823.20 nm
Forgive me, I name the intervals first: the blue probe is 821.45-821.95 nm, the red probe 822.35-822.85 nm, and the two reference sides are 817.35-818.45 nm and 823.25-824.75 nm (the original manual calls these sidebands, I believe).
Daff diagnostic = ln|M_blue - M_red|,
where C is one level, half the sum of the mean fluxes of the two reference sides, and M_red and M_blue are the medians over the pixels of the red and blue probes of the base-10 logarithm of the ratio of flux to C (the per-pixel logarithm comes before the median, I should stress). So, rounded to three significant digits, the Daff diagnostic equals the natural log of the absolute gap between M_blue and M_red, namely -3.92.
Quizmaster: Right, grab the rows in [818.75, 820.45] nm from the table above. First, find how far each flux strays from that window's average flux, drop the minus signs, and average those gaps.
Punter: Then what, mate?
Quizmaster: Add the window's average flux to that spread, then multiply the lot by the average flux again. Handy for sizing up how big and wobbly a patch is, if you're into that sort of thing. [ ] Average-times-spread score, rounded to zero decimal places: 214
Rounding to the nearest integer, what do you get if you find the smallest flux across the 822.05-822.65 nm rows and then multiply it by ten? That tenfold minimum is 147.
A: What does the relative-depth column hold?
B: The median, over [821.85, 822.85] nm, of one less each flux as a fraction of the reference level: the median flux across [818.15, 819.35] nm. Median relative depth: -0.032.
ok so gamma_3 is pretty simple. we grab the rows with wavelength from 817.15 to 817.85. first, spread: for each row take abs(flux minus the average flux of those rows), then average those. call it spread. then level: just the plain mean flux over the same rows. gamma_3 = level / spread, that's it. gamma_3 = 183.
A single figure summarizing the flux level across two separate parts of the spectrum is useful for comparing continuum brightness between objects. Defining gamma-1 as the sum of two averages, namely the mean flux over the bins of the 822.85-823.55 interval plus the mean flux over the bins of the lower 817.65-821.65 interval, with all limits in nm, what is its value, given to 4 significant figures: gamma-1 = 30.09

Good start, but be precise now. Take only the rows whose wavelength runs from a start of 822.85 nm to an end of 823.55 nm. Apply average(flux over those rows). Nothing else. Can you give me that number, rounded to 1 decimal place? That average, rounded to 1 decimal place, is 15.4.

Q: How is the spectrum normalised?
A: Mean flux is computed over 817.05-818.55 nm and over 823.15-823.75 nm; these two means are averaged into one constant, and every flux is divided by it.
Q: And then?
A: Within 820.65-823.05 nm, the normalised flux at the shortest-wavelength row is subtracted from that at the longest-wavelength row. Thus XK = 0.027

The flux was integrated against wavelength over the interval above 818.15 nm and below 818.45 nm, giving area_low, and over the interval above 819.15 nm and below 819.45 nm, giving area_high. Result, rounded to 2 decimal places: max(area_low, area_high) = 4.36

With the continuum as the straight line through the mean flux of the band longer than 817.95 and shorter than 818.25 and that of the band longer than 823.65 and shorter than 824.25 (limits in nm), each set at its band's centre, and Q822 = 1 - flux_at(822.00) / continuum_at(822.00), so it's 0.026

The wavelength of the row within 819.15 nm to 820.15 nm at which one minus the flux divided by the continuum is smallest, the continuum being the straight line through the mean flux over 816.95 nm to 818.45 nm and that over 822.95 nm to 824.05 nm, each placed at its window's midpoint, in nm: 820.10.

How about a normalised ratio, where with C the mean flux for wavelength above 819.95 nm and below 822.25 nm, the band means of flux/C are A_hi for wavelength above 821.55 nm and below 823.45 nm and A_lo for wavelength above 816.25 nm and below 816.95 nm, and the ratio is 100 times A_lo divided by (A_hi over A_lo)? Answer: 99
